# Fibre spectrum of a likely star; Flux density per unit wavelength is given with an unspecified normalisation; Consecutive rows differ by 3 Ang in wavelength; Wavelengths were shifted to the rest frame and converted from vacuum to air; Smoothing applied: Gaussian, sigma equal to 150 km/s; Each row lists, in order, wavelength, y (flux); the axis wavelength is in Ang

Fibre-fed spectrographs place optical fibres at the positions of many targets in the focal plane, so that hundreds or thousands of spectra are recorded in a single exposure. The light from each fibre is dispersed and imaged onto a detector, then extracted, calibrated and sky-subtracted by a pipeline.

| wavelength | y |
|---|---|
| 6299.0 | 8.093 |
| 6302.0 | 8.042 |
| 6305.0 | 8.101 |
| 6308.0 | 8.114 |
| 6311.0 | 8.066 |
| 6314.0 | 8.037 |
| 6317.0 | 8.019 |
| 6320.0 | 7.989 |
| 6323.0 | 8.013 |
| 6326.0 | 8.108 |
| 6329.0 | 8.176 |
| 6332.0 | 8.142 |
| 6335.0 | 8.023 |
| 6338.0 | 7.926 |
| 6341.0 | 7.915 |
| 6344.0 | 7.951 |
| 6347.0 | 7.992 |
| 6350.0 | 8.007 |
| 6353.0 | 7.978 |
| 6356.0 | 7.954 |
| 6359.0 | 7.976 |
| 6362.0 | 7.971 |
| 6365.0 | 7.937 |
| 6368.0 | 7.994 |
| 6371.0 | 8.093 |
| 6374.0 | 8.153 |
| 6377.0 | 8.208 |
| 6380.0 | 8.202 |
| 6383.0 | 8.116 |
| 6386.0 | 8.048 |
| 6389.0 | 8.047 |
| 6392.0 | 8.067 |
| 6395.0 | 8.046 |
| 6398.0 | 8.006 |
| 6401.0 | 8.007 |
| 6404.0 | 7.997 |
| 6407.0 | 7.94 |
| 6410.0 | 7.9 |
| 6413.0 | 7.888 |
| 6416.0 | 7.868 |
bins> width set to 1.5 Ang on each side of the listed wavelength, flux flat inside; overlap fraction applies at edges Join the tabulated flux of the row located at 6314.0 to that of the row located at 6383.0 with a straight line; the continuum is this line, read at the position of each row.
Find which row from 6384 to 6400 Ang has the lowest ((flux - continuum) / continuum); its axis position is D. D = 6398.0 Ang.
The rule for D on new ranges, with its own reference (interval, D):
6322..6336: 6335.0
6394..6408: 6407.0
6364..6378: 6365.0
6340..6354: 6341.0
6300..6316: 6314.0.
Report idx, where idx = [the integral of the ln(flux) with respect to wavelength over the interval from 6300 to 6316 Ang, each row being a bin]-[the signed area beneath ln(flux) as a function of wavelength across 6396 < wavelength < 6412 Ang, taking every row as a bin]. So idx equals 0.20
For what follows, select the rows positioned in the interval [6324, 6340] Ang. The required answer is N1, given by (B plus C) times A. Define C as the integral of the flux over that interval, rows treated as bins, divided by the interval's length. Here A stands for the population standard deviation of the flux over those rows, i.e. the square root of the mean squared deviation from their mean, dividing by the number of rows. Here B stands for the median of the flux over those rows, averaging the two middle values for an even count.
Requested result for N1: 1.46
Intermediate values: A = 0.090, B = 8.11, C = 8.07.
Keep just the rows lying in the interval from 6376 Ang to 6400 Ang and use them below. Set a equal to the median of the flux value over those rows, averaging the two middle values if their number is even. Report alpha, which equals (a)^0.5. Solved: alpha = 2.839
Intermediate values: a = 8.06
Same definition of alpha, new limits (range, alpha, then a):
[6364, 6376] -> 2.836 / 8.04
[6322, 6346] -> 2.832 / 8.02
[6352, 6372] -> 2.824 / 7.98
